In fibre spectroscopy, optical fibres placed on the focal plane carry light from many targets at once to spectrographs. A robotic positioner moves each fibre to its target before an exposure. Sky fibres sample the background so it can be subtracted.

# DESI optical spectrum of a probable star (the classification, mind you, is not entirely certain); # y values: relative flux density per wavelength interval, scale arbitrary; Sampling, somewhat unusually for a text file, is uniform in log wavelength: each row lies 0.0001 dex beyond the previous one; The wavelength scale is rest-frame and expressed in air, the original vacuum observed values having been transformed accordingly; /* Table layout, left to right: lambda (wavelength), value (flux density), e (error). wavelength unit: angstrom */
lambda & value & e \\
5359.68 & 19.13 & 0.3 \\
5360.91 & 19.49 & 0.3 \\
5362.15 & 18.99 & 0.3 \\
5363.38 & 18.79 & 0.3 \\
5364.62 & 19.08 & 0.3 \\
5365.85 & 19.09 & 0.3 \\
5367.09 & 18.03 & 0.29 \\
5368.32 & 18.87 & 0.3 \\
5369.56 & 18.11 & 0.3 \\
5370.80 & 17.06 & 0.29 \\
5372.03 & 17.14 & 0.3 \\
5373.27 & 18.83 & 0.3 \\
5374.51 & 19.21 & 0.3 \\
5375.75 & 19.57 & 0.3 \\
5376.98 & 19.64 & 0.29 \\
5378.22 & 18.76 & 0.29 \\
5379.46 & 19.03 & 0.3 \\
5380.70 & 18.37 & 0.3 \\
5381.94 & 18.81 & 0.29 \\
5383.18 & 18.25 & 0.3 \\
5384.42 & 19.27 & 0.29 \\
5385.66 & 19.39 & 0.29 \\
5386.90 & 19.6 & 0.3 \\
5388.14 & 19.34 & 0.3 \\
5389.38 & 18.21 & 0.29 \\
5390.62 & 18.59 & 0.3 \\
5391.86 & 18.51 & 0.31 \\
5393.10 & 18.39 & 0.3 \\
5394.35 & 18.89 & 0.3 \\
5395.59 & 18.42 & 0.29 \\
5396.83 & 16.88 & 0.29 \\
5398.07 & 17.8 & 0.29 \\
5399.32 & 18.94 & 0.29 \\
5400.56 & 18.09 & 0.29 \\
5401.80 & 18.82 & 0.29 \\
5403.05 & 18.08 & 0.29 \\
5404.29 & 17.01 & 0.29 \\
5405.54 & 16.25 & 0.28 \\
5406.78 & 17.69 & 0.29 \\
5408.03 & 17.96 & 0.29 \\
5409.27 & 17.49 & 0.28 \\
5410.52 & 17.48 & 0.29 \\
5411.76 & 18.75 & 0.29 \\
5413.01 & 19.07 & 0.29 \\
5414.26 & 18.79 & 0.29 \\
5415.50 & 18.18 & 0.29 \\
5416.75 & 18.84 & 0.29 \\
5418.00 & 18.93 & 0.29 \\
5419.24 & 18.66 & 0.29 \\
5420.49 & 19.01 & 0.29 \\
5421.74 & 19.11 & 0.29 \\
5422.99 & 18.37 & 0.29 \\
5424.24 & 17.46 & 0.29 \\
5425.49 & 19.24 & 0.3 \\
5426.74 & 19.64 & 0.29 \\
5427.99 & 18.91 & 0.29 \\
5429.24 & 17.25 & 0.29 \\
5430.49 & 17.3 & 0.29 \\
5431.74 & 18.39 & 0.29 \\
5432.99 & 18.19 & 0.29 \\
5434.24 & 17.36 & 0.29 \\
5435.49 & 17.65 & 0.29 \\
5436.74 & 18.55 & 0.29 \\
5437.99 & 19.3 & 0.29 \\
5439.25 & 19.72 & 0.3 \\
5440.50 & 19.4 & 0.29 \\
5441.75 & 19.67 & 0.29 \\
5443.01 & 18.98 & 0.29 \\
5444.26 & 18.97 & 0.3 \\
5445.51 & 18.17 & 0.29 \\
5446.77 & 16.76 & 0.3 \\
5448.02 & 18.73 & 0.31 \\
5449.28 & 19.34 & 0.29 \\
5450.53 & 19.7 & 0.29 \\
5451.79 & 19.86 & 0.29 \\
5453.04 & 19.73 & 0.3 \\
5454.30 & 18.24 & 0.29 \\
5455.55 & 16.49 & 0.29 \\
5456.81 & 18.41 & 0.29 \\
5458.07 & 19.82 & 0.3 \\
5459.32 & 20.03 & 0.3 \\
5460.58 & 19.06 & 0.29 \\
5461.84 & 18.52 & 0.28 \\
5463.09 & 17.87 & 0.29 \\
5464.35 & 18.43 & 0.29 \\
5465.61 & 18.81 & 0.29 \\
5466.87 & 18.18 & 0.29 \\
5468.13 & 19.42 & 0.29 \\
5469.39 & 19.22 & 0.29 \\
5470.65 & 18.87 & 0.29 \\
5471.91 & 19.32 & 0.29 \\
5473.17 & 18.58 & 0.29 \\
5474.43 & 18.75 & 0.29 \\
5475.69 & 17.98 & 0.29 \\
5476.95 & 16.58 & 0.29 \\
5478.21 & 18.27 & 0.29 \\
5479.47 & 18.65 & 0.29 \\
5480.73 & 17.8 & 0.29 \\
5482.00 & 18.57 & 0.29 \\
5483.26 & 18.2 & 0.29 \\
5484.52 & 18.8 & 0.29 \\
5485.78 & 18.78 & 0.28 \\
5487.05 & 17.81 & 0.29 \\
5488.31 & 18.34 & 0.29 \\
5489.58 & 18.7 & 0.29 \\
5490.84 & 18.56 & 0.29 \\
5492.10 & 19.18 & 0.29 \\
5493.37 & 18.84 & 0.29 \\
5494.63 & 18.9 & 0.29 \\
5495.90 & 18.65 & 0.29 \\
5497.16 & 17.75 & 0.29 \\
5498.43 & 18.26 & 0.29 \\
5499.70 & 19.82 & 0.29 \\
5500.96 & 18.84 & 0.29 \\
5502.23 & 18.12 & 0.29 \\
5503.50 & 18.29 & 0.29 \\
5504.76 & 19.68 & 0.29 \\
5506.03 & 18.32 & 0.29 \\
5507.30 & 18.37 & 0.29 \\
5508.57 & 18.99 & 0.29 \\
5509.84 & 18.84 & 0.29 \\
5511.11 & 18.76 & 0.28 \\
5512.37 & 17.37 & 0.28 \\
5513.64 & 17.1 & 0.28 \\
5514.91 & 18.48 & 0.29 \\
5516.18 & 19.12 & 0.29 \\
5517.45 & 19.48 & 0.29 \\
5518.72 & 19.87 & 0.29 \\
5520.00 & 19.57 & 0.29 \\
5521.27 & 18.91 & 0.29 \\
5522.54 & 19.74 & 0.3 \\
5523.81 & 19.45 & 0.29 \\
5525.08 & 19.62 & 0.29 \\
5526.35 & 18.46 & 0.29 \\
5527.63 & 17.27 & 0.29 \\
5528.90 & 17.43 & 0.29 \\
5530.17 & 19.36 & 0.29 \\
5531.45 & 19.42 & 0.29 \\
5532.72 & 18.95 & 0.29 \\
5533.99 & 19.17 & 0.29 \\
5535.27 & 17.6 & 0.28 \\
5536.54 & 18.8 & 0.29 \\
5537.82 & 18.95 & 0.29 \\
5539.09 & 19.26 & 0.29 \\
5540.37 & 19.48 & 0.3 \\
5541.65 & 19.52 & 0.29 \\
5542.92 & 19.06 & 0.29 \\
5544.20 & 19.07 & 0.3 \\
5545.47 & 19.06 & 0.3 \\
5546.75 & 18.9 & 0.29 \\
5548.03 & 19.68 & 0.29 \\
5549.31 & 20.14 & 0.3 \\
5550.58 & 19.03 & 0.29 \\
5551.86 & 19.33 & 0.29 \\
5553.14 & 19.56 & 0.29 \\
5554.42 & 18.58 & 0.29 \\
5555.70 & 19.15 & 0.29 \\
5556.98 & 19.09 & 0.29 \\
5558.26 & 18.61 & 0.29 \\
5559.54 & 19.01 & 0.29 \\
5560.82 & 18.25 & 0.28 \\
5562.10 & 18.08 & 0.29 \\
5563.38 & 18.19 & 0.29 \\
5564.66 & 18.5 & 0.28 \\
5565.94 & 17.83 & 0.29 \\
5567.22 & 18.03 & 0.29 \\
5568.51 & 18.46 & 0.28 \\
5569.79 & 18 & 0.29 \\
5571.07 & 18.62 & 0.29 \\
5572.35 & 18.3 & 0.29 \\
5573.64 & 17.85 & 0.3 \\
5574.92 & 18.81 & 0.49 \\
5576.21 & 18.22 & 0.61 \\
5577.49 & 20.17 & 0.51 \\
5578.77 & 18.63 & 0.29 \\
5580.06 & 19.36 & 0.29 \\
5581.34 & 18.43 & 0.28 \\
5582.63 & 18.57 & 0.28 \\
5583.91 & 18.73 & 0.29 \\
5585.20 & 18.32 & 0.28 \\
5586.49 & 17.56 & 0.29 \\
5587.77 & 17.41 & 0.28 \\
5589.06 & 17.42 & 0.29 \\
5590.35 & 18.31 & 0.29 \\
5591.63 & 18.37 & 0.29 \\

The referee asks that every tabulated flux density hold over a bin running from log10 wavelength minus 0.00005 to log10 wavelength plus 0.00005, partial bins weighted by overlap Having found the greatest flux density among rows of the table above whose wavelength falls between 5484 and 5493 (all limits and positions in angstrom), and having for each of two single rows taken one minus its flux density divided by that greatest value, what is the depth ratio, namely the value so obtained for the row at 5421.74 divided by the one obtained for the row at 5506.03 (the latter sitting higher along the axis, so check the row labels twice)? 0.08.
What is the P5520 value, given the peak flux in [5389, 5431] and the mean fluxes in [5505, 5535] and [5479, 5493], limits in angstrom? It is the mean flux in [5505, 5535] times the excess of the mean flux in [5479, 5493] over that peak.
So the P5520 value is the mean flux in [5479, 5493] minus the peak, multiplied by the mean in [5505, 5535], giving -22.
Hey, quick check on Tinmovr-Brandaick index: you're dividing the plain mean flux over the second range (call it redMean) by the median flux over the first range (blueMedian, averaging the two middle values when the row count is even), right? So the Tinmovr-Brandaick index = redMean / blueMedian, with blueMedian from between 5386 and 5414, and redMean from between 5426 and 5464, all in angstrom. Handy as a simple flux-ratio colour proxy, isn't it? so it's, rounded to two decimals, 1.02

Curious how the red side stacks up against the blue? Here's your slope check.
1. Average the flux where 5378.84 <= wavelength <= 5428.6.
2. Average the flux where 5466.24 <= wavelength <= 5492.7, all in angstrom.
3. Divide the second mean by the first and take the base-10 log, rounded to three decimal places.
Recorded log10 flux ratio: 0.001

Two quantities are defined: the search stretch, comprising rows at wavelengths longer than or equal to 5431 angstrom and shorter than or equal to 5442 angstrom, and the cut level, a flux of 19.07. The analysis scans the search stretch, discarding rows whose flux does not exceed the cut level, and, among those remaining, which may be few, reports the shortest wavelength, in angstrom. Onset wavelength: 5437.99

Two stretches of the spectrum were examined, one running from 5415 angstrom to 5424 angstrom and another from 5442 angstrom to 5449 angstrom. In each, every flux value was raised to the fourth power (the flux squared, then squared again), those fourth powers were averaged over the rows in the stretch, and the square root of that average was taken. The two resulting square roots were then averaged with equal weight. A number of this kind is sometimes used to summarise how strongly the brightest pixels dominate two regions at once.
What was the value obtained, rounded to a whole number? 344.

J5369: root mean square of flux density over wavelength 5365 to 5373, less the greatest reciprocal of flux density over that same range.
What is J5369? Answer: 18.0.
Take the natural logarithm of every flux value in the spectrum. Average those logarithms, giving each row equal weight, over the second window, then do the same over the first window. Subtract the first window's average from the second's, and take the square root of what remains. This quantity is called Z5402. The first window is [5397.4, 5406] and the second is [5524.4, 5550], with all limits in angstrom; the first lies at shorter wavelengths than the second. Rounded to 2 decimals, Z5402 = 0.25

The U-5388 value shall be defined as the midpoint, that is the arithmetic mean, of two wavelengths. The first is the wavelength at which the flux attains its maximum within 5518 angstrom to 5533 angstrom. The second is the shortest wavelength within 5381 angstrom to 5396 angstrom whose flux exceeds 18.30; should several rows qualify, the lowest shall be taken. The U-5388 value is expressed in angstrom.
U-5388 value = 5450.3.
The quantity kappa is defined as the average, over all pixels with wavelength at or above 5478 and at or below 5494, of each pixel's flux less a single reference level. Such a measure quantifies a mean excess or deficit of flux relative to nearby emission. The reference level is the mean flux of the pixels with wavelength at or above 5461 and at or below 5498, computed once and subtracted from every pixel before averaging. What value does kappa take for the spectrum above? 0.0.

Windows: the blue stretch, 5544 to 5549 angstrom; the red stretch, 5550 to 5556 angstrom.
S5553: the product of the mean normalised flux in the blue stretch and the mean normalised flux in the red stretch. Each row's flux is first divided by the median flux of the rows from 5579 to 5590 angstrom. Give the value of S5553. 1.09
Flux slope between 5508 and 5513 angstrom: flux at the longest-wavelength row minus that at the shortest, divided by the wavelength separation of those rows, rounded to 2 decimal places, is -0.43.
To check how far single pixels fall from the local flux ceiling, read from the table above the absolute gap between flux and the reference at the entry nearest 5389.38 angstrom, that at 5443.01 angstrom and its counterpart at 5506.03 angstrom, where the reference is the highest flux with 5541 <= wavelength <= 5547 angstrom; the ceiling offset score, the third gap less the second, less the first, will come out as -0.65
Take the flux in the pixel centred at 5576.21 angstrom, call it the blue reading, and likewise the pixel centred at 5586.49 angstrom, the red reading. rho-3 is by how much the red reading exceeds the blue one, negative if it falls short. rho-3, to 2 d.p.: -0.66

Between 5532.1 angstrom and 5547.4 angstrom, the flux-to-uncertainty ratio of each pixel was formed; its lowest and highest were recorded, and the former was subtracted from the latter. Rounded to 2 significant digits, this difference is 4.5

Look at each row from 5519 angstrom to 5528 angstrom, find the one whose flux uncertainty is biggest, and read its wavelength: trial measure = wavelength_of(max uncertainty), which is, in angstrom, 5522.54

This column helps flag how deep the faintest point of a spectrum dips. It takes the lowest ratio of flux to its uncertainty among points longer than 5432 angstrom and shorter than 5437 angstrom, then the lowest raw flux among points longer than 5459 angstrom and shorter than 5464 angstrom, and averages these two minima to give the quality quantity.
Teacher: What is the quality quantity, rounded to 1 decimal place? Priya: 38.9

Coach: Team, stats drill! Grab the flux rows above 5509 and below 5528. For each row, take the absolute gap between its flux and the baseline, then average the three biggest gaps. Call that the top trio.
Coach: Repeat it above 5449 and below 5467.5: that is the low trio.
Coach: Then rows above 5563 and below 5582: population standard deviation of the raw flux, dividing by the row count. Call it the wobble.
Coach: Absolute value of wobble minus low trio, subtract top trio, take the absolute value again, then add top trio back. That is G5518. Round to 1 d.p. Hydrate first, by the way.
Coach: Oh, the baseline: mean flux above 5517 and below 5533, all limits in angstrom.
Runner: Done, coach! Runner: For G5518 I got 2.6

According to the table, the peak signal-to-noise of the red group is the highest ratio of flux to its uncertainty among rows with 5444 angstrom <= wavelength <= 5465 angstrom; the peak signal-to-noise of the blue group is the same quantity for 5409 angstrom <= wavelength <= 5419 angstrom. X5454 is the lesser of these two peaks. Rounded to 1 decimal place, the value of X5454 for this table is 65.8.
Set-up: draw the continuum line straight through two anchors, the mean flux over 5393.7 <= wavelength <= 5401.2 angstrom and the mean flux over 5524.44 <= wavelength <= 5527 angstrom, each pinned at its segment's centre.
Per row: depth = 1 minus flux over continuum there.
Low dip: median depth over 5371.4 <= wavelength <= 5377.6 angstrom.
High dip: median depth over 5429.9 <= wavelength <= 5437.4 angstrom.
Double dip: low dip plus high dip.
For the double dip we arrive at -0.039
